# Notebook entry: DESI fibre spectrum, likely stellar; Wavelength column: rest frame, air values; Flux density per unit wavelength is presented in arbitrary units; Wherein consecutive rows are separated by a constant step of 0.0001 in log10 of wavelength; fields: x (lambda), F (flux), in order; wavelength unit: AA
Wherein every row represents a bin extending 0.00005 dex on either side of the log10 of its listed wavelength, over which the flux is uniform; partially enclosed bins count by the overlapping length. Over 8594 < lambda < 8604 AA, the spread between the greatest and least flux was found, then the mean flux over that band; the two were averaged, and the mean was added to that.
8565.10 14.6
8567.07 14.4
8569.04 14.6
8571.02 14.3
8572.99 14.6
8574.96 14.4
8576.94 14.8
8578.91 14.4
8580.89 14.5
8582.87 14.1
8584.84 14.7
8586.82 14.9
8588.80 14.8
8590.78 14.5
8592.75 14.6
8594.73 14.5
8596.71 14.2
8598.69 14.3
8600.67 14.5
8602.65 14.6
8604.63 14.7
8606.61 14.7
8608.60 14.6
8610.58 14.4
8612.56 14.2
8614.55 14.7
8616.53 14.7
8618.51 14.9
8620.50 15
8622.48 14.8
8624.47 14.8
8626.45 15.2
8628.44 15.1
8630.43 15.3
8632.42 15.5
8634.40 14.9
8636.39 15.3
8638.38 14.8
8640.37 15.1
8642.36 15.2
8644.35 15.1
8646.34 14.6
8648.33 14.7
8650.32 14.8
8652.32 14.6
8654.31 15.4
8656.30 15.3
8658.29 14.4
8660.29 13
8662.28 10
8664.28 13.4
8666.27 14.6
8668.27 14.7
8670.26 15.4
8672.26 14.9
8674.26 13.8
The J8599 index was 21.8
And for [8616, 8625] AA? 22.4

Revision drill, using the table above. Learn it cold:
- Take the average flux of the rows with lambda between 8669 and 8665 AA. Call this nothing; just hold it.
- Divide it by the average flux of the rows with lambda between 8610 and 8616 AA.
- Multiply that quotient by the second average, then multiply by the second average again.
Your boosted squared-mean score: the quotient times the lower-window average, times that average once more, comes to 211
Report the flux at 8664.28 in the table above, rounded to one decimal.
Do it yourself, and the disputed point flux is 13.4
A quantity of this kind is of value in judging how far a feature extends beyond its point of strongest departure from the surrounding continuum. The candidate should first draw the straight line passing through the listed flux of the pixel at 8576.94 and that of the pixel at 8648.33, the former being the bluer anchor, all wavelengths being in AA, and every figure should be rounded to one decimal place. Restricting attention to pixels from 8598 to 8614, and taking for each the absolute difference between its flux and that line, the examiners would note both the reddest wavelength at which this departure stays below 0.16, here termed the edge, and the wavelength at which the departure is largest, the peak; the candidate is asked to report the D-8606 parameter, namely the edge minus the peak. -4.0 AA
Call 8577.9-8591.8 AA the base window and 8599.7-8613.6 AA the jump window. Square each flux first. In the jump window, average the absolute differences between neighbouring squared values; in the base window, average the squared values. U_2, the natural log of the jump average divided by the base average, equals -4.1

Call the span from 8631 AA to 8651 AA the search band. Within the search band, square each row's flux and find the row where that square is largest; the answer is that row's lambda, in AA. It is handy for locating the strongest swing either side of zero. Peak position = 8632.42 AA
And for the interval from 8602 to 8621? 8620.50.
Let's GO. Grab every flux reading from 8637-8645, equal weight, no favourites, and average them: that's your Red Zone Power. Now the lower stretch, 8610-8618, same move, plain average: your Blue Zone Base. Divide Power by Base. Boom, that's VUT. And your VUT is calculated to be 1.04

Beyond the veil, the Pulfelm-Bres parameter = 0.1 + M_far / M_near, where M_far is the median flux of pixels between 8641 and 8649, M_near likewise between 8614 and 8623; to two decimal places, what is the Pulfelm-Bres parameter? 1.11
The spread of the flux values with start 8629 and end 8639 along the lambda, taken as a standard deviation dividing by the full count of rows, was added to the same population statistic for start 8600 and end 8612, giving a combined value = 0.37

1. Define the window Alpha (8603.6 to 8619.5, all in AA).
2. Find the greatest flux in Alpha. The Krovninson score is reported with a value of 14.9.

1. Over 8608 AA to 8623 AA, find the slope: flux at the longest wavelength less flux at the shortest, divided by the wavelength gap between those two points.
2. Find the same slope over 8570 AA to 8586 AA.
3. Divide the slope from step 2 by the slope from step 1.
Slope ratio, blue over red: 2.0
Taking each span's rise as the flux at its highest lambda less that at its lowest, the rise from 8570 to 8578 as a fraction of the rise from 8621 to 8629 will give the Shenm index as 1.7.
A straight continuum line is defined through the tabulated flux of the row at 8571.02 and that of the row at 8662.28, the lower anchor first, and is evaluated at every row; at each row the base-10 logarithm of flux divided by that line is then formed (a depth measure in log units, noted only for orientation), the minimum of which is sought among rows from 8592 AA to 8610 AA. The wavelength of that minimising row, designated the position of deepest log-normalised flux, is 8596.71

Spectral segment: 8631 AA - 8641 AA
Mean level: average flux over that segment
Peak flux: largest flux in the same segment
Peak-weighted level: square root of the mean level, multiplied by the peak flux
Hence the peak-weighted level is 60.3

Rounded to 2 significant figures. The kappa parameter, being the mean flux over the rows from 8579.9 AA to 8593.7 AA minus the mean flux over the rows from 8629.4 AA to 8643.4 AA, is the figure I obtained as -0.57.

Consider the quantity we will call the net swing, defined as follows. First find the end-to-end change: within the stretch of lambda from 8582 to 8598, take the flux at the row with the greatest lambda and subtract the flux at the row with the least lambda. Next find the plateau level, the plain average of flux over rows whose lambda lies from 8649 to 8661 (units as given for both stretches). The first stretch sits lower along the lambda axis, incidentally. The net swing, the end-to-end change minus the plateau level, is -14.5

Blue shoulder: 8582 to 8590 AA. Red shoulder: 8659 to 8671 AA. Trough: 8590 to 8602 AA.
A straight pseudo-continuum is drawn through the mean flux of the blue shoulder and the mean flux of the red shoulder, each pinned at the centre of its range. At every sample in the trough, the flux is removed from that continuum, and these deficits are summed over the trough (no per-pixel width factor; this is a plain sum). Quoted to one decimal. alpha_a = 0.3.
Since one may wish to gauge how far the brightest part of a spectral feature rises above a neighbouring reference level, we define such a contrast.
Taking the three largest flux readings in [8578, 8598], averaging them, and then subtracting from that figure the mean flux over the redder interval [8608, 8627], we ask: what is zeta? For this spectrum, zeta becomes 0.1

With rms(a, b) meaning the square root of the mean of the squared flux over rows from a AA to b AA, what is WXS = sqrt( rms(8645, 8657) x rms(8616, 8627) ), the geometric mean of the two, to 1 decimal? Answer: 14.9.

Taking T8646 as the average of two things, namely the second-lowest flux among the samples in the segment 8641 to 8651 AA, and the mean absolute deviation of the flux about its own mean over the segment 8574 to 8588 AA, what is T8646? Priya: 7.46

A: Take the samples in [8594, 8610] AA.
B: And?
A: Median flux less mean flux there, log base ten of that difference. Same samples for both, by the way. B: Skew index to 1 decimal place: -1.4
